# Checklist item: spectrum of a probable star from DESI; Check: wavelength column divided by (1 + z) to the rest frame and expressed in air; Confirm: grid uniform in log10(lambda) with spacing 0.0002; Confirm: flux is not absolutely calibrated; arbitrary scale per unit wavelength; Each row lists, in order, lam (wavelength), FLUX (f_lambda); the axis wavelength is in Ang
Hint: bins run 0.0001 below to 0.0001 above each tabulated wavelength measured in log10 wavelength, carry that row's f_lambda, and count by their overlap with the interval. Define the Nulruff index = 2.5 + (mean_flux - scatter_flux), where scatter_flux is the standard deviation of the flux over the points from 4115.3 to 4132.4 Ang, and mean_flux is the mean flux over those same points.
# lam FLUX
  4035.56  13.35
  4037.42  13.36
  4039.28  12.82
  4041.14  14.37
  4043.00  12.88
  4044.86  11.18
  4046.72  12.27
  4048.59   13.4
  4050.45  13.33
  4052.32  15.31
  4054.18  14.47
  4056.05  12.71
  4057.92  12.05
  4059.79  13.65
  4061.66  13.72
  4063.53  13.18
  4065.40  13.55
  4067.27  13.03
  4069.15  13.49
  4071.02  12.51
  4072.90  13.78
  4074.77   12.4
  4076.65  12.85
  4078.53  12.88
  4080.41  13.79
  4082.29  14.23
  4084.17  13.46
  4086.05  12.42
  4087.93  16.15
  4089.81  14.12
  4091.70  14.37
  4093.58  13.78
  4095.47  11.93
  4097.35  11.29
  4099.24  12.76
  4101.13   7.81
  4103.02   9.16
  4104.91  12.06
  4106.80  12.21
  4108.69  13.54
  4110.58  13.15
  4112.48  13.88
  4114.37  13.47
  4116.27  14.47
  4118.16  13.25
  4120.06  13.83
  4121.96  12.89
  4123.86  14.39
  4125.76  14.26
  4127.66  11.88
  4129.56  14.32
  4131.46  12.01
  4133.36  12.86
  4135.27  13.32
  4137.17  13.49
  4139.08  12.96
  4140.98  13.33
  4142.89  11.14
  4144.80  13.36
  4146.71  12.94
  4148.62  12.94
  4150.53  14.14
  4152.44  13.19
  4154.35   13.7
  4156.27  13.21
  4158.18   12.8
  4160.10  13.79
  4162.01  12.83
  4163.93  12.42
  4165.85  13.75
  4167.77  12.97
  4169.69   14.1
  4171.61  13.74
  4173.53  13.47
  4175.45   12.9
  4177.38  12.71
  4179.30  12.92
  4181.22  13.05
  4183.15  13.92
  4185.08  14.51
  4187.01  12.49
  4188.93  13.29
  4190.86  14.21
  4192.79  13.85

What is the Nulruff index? 15.0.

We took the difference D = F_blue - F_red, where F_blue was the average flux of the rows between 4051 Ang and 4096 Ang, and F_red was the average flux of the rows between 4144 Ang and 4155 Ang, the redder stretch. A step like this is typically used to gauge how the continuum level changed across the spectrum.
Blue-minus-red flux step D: 0.1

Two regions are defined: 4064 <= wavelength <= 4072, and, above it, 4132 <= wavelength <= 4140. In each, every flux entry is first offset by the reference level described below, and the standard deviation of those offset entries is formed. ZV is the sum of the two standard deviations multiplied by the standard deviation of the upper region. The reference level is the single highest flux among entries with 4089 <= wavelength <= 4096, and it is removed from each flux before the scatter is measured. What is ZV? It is 0.2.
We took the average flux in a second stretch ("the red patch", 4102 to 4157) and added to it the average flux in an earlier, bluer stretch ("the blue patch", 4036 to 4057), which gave 26.4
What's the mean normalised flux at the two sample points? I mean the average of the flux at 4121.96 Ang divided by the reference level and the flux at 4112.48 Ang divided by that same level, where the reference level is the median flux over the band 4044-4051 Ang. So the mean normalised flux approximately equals 1.05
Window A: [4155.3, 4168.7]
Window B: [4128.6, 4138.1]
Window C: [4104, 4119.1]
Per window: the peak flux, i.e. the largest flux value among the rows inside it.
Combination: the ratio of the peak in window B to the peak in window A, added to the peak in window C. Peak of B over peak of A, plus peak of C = 15.5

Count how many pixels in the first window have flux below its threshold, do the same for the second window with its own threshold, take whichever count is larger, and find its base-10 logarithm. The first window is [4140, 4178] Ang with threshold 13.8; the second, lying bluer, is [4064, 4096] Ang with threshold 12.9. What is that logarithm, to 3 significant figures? 1.26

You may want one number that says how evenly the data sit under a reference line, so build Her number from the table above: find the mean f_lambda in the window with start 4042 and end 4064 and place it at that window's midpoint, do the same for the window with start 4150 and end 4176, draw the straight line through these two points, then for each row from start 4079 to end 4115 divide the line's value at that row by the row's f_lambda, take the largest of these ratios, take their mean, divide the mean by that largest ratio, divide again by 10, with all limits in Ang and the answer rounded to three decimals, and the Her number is 0.063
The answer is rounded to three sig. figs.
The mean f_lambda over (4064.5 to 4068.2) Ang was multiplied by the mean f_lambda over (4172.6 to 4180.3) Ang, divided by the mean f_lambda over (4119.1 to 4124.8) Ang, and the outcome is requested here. 12.6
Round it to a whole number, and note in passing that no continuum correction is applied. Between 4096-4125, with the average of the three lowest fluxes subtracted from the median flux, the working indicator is 4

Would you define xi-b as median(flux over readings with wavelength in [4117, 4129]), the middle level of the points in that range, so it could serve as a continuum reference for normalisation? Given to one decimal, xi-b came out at 13.5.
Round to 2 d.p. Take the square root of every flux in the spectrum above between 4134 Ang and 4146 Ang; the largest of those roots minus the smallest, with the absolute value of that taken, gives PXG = 0.34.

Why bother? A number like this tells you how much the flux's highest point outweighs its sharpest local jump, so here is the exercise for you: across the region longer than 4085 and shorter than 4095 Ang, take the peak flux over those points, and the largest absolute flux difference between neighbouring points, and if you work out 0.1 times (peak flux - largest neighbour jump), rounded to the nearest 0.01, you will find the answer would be 1.24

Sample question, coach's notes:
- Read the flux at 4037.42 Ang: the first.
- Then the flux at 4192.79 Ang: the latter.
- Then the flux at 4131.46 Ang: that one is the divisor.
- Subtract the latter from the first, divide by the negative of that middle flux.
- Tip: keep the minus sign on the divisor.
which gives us 0.041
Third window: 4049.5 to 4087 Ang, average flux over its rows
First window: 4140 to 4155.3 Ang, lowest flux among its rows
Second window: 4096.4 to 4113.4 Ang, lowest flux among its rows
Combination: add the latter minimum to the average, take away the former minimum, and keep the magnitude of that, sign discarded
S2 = 10.0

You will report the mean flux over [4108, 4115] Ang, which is 13.5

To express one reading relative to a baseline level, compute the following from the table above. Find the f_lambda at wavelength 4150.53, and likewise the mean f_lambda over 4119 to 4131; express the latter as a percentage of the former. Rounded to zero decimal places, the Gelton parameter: 96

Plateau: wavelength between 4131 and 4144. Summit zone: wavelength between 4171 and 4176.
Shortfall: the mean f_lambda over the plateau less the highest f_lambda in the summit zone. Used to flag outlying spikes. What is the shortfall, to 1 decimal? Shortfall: -1.0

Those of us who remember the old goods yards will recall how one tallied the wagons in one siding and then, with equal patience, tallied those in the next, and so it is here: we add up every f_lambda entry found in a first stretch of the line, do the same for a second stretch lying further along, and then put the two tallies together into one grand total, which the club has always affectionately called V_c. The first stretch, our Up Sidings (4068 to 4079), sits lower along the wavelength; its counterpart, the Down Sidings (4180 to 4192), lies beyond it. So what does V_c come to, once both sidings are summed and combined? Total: 159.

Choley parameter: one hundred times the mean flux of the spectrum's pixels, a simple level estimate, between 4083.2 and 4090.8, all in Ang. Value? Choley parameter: 1404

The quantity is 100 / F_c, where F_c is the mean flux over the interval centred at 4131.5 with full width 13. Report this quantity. 7.60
